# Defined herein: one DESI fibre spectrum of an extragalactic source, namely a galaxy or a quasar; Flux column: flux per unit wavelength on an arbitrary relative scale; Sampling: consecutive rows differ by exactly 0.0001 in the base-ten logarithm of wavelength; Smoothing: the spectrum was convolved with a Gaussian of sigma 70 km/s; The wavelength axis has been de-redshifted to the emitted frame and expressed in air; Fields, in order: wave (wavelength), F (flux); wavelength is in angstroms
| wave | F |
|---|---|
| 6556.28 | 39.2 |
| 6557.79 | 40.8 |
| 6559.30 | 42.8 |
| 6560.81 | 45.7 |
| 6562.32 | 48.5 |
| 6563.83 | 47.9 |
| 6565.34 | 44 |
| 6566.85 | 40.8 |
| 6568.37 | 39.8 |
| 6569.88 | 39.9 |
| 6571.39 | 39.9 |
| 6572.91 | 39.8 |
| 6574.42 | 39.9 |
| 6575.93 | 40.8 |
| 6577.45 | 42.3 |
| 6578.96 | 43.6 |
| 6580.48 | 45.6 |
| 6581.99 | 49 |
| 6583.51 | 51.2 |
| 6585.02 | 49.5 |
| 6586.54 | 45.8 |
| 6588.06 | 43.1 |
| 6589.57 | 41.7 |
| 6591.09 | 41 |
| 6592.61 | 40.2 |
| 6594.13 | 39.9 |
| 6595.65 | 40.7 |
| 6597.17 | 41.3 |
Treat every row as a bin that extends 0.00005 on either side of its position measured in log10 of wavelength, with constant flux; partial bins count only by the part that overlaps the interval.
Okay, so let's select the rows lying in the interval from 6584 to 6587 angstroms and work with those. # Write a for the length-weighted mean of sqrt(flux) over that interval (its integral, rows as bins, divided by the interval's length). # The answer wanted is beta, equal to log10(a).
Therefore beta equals 0.842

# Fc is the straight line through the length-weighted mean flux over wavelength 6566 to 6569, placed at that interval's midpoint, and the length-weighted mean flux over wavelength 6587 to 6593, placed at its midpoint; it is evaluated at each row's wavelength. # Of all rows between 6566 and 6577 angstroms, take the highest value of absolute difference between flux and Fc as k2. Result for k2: 0.9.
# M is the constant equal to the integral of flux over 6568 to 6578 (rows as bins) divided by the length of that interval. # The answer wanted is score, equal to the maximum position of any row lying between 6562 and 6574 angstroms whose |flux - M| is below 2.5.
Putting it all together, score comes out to 6572.91 angstroms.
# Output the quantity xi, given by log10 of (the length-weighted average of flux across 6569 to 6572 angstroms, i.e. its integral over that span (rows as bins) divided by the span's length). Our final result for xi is 1.60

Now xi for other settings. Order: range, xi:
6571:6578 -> 1.61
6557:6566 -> 1.65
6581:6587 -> 1.69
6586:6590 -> 1.64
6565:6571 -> 1.61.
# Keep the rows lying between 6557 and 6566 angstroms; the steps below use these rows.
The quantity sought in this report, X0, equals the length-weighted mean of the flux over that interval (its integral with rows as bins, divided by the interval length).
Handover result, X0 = 45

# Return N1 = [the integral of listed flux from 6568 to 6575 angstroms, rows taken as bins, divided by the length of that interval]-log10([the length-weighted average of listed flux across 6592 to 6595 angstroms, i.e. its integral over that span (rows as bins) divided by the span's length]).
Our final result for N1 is 38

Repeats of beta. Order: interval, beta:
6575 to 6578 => 0.808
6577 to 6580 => 0.818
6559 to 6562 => 0.827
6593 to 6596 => 0.802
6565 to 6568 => 0.810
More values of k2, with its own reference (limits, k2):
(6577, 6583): 7.7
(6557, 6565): 8.5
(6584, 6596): 8.0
